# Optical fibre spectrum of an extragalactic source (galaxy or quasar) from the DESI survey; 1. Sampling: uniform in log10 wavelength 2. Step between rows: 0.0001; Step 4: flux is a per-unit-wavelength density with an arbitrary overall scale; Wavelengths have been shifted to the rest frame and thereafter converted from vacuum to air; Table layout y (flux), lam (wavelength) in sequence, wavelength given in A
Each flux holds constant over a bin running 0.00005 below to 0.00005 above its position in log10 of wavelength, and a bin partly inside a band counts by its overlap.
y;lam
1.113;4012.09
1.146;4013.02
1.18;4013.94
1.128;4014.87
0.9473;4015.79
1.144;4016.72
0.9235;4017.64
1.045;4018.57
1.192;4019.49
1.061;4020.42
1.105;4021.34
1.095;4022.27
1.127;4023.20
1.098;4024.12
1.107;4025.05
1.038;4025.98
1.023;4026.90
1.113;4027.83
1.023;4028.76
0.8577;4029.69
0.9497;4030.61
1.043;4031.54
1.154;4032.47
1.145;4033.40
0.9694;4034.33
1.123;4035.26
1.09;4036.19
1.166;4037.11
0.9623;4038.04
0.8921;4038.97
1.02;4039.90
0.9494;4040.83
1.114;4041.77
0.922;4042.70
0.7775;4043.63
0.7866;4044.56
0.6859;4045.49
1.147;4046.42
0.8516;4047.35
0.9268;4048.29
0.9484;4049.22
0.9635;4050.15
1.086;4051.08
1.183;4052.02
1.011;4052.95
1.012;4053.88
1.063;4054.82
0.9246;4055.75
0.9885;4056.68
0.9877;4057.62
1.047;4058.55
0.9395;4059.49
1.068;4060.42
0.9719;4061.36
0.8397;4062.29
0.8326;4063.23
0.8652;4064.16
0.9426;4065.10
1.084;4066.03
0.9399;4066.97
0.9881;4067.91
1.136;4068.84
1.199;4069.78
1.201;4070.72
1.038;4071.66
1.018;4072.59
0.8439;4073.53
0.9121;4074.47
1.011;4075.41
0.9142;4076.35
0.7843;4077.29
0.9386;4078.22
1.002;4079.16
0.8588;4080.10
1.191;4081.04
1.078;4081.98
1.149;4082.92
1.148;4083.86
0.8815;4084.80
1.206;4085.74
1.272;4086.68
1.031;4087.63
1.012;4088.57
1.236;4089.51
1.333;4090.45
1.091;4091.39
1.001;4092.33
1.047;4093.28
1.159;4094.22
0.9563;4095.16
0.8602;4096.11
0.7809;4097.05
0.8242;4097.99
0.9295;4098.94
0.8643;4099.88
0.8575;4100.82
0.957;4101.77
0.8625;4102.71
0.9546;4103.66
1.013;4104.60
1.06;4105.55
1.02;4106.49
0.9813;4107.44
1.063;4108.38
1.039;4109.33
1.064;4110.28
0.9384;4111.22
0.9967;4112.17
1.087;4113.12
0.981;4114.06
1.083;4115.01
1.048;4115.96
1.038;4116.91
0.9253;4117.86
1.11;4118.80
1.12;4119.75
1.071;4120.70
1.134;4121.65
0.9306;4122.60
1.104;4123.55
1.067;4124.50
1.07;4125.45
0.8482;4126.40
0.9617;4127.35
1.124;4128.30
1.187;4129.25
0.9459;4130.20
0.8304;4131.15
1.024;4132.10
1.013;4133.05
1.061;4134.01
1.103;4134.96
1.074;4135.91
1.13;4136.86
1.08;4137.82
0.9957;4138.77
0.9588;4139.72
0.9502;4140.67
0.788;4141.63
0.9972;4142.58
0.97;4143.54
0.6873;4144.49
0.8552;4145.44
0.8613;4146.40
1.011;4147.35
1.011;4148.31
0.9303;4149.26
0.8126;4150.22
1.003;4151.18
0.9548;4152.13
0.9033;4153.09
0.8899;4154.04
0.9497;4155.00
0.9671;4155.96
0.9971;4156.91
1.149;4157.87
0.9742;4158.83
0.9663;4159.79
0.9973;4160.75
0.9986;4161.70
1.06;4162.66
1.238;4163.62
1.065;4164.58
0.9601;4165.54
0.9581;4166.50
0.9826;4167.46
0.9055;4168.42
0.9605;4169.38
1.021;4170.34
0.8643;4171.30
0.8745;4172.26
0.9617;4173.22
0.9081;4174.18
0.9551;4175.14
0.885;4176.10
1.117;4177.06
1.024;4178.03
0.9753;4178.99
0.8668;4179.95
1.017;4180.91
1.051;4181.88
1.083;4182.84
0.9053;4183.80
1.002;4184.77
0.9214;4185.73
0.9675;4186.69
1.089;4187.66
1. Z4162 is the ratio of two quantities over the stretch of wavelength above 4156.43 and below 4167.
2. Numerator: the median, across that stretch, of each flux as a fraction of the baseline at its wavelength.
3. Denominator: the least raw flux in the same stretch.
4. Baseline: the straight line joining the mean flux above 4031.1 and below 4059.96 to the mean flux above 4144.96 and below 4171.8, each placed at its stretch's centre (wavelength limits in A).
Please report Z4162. 1.07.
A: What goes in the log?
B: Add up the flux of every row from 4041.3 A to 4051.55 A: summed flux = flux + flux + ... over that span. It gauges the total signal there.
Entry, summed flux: 10.2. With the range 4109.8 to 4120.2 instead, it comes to 11.4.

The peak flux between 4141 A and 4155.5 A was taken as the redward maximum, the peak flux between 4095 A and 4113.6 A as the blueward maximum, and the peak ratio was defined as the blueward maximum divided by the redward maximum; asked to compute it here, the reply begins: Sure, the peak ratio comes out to 1.08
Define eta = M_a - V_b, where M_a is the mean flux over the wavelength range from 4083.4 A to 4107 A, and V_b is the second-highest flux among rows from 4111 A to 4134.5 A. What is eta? -0.120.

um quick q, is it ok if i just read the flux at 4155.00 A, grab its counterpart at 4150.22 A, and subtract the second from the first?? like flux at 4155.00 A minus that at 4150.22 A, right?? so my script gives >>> 0.14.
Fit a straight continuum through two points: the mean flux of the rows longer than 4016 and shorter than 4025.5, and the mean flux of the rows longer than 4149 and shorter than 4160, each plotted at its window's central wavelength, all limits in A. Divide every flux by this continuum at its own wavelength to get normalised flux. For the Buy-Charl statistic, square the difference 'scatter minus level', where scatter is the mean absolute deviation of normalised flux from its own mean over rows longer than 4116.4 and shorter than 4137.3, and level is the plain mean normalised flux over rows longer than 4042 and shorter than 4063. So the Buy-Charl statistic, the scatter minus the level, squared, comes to 0.69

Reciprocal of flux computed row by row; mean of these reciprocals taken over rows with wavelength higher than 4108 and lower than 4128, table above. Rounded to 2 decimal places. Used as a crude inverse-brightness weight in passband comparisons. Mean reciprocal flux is 0.97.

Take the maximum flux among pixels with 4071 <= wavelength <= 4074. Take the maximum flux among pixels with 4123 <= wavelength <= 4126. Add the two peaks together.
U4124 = 2.14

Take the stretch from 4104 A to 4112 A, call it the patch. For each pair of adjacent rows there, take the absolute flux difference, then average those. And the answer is 0.05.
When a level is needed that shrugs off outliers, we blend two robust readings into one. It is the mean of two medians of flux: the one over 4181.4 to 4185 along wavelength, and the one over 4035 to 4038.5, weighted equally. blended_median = 1.07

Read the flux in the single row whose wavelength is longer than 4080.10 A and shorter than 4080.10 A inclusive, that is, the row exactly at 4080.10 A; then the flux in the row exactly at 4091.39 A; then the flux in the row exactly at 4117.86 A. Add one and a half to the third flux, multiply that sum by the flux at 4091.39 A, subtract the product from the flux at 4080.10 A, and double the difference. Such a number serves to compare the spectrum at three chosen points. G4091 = -3.6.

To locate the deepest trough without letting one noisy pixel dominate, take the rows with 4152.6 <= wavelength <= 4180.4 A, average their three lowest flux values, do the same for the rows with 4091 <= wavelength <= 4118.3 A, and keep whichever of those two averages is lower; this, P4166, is 0.821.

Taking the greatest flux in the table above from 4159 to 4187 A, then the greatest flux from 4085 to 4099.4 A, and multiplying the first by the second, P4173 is 1.65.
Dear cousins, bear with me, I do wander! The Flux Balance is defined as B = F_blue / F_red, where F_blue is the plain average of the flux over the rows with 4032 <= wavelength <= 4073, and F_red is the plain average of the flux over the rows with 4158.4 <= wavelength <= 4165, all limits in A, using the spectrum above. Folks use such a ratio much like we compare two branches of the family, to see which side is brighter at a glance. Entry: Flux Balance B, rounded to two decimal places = 0.96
